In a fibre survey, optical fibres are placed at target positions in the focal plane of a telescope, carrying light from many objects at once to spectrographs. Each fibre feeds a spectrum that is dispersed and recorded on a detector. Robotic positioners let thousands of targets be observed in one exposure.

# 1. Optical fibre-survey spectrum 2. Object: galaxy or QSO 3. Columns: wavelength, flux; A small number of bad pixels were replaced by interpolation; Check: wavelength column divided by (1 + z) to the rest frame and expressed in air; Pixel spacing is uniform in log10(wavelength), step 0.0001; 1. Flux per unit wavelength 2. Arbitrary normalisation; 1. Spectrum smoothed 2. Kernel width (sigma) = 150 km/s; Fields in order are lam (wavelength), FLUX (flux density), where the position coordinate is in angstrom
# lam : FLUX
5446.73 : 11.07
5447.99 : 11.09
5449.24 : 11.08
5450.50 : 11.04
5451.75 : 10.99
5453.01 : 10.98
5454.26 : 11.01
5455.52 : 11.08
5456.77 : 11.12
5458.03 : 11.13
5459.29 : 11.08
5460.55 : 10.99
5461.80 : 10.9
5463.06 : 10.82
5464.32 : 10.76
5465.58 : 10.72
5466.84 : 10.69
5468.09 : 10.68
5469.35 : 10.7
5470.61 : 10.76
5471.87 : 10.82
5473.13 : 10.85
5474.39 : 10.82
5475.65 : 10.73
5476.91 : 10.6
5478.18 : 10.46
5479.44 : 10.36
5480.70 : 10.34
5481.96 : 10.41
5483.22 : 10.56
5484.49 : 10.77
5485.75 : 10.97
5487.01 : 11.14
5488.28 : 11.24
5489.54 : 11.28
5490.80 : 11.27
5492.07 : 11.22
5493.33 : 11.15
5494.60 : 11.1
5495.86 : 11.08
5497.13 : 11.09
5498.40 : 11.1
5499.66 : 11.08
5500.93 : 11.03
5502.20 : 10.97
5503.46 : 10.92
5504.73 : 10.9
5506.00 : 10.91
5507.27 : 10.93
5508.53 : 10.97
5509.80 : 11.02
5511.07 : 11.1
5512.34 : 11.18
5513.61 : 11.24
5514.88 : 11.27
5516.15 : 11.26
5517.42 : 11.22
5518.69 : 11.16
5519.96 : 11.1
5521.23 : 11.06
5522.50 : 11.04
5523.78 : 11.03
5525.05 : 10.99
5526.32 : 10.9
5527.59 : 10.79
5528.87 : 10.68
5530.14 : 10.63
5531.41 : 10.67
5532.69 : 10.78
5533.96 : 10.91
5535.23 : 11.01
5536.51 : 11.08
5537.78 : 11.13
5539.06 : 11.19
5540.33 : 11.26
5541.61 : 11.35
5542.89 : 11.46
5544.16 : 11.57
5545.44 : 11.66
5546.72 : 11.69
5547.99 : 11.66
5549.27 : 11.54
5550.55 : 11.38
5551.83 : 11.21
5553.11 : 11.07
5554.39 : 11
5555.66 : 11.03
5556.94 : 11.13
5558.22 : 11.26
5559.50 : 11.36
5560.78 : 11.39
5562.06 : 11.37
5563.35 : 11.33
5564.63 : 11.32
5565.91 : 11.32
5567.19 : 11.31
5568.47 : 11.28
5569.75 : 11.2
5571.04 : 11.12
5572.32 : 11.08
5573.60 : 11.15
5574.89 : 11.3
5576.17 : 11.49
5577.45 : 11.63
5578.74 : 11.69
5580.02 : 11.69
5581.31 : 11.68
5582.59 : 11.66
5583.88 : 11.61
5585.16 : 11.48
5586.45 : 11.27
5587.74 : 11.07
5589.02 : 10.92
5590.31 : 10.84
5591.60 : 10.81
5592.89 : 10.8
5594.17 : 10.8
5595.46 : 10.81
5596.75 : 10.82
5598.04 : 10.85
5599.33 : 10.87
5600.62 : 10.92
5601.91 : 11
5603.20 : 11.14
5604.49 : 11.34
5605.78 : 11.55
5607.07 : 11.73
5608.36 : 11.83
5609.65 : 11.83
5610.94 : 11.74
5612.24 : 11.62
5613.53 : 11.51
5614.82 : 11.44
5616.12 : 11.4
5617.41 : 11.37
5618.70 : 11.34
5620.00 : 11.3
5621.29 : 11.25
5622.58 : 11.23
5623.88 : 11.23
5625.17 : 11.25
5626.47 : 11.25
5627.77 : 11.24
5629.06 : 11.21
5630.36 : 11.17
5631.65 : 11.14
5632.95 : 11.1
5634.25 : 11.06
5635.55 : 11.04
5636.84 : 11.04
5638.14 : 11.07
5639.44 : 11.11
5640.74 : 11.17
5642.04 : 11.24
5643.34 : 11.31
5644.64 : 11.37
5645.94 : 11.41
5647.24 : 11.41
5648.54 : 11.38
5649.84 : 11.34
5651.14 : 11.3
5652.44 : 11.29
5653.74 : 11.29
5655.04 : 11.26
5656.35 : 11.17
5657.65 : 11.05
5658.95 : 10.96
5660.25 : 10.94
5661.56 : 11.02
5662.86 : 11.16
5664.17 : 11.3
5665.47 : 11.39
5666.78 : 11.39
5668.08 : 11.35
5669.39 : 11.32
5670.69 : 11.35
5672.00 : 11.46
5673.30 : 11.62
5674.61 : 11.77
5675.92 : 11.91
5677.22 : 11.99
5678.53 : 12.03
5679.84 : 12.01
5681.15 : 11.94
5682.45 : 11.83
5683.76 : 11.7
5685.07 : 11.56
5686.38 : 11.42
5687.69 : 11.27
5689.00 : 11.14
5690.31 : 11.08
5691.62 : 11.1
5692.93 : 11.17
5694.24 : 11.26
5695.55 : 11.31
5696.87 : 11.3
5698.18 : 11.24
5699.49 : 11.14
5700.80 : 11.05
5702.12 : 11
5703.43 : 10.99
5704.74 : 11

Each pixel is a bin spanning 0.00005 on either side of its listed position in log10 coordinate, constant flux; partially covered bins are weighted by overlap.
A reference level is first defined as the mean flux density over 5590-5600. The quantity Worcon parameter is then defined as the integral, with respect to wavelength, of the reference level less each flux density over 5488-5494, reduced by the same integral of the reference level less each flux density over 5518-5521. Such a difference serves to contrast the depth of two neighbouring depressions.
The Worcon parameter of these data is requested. -2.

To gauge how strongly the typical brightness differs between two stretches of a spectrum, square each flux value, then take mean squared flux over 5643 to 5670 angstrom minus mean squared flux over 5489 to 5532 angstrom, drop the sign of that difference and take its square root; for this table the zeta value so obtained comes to 2.20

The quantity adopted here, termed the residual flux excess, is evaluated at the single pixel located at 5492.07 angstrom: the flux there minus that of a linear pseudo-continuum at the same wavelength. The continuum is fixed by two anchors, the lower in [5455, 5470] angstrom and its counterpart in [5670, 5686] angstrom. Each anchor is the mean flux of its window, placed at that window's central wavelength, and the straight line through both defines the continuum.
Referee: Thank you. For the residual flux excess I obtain 0.21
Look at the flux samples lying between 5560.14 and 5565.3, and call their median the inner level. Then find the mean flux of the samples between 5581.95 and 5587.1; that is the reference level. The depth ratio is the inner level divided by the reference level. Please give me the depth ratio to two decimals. 0.99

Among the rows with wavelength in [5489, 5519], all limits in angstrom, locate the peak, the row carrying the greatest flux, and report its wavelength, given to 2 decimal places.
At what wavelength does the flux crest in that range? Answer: 5489.54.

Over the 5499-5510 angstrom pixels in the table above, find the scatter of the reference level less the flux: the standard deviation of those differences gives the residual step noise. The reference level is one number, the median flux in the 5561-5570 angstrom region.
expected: 0.06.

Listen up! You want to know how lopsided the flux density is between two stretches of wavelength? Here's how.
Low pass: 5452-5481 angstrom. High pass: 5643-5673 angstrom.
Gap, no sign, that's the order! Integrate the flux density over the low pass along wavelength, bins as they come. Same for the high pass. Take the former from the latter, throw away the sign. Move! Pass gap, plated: 25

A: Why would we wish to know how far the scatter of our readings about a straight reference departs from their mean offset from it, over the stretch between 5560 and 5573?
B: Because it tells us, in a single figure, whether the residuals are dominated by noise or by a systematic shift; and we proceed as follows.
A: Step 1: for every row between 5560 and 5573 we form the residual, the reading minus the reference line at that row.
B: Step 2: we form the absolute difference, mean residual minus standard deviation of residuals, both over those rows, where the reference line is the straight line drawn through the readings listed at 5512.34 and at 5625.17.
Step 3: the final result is 0.0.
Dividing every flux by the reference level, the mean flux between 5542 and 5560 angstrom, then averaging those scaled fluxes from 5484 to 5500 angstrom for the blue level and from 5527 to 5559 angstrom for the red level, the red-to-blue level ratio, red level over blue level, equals 1.00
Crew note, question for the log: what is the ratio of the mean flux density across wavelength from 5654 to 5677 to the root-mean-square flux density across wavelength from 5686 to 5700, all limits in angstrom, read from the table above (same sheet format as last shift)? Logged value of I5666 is 1.01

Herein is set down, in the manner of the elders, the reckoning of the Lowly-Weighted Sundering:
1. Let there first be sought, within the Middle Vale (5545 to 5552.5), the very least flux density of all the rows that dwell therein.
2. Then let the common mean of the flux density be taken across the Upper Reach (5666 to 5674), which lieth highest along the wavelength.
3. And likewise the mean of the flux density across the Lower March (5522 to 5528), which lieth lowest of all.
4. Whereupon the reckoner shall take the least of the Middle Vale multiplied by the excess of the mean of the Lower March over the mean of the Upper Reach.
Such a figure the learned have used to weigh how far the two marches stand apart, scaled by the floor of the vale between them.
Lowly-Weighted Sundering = -5.2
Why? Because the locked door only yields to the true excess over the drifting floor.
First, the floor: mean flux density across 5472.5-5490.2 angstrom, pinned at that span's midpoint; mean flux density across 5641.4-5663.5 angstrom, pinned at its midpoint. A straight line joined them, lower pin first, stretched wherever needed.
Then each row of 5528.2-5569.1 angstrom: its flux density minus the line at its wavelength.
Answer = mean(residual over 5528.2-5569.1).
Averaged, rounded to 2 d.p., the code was 0.28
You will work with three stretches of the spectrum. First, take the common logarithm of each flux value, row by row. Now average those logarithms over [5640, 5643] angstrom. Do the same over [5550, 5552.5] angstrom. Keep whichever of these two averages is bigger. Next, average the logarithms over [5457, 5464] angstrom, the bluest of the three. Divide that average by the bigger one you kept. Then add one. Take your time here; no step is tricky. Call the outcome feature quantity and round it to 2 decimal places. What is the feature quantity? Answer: 1.99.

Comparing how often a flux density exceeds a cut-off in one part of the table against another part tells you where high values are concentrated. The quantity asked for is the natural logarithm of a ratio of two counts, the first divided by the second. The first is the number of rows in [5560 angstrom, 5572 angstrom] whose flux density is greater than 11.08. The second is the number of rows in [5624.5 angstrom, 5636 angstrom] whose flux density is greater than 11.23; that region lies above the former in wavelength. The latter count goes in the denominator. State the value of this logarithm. 1.1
